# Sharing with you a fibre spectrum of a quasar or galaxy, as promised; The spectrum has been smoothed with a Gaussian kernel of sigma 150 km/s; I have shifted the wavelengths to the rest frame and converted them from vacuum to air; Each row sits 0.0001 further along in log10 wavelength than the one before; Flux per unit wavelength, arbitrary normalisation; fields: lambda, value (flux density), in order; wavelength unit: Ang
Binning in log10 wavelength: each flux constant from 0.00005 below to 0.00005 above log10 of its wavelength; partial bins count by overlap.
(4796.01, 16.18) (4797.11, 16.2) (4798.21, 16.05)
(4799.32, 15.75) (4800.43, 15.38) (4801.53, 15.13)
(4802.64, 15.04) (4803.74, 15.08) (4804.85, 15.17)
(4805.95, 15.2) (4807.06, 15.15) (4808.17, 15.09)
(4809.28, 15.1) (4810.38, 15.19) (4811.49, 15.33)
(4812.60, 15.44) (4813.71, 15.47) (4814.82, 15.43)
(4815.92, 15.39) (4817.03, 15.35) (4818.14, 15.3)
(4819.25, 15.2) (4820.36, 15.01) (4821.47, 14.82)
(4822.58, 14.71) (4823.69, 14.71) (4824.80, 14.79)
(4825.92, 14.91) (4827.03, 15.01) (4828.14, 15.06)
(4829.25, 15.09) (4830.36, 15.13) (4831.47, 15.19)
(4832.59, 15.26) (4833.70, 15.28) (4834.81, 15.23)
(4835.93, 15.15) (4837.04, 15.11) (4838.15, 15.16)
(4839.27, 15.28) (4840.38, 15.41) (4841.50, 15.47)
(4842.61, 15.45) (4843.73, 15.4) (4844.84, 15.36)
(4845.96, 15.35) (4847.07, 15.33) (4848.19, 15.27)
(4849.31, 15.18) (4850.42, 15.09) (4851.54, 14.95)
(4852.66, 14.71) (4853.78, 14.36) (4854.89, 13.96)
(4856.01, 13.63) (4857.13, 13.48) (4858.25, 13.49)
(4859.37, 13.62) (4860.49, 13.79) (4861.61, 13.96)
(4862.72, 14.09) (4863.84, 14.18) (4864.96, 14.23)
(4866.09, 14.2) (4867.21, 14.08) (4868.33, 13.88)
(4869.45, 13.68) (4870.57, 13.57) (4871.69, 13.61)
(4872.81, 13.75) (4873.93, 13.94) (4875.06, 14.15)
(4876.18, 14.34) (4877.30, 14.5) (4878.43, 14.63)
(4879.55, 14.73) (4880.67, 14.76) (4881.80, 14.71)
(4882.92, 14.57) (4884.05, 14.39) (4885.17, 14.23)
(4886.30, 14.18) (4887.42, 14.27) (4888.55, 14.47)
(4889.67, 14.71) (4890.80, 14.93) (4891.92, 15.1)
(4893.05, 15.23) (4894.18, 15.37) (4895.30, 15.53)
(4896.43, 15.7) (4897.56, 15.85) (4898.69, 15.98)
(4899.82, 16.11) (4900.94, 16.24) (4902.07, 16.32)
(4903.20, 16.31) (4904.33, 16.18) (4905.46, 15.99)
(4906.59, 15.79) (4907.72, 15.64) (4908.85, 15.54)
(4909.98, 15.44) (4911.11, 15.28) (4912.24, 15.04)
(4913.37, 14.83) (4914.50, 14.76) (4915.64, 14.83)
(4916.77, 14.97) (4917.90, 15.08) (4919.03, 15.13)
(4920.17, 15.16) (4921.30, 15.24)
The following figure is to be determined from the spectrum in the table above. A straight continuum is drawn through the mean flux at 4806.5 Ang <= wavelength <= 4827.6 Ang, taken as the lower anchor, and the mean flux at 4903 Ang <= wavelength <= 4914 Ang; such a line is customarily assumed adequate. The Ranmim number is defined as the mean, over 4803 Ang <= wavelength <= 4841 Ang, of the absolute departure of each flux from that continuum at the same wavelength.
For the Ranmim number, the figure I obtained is 0.16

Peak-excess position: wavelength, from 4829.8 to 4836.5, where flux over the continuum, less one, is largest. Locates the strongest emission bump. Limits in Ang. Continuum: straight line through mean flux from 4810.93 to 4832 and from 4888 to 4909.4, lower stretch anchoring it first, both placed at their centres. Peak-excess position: 4833.70 Ang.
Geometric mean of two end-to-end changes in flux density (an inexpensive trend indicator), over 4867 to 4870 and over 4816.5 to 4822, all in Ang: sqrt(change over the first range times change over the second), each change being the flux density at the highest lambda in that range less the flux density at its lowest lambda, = 0.46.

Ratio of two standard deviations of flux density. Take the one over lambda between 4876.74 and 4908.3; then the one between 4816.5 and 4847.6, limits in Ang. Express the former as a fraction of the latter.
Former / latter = 3.31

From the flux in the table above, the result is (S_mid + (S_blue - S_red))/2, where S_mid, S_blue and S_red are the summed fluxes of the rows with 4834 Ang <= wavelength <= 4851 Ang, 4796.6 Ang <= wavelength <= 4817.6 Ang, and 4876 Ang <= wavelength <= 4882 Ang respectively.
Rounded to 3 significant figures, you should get 217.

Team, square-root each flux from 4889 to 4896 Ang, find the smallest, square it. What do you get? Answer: 14.7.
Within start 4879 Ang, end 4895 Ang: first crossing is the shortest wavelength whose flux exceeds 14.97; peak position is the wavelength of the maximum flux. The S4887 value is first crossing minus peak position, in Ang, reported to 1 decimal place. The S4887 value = -2.3 Ang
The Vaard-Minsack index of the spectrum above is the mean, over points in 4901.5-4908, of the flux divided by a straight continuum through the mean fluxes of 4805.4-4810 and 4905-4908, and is 1.02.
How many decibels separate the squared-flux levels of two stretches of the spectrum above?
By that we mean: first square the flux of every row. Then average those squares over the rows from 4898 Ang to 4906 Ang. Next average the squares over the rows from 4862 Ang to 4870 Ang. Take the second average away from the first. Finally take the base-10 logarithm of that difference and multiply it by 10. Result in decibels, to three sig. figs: 18.0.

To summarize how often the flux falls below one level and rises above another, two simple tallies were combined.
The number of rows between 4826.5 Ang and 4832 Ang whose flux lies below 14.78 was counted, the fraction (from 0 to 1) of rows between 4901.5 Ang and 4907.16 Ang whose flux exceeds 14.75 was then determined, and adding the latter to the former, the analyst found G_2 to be 1.0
